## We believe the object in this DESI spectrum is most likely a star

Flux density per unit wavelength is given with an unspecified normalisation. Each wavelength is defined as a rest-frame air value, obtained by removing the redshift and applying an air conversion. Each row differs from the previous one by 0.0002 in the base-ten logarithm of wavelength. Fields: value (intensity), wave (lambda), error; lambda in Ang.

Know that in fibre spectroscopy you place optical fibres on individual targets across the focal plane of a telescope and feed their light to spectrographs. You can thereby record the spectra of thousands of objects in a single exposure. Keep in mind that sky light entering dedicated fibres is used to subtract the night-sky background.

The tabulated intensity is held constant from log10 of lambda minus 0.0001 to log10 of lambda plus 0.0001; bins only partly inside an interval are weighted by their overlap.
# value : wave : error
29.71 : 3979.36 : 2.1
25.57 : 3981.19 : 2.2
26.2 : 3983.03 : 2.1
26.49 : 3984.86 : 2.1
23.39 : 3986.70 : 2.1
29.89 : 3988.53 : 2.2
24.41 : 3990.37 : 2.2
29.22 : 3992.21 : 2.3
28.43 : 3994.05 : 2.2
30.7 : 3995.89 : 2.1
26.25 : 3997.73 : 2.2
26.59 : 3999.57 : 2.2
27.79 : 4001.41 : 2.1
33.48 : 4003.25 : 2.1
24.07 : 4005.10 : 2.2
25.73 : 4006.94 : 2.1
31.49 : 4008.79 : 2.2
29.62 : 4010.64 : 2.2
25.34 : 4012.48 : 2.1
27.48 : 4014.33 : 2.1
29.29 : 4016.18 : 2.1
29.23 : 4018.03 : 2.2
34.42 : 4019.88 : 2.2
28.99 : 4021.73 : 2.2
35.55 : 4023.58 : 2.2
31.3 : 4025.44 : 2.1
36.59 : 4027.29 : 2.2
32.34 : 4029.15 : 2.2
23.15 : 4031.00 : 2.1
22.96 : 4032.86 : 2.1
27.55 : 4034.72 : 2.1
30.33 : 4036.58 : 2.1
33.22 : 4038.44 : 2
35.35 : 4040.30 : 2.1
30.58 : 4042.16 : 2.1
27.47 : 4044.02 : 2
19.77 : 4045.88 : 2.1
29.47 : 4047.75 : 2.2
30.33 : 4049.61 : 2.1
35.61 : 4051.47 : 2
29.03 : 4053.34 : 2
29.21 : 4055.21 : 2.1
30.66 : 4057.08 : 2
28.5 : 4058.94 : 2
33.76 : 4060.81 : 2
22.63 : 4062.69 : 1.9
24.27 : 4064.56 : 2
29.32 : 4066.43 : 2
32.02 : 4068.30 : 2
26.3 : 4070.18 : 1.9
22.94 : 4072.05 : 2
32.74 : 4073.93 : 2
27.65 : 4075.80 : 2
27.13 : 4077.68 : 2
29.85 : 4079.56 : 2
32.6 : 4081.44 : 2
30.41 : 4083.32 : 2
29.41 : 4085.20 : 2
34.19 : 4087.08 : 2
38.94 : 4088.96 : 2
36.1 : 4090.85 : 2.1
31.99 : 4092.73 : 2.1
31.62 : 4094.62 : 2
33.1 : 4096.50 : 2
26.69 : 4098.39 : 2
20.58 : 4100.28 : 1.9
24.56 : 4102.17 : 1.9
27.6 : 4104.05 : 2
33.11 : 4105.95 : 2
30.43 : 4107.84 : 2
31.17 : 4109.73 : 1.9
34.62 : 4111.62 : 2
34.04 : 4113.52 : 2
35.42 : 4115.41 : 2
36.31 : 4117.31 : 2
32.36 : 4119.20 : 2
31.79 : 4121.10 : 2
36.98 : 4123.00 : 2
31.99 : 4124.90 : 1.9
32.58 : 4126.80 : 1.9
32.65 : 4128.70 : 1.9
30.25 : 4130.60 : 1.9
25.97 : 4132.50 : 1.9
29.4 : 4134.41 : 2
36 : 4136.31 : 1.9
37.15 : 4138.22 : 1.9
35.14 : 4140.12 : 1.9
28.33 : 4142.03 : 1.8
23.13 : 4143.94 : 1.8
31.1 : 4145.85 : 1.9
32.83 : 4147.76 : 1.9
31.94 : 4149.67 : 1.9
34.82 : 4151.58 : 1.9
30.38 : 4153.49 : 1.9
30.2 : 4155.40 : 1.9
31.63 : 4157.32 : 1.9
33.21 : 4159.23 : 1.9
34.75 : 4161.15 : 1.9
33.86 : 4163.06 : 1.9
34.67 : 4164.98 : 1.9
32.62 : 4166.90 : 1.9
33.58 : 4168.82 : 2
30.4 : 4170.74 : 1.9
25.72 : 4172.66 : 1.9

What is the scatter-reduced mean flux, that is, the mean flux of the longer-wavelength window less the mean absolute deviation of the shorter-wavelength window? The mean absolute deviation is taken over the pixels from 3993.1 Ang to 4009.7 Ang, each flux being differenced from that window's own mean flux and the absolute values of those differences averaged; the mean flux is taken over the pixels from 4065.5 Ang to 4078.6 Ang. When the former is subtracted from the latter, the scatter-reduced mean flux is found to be 25.9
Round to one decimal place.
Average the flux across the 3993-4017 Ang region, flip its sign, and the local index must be -28.2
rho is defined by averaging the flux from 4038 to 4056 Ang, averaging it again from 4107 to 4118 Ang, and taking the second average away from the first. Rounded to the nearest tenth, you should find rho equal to -3.7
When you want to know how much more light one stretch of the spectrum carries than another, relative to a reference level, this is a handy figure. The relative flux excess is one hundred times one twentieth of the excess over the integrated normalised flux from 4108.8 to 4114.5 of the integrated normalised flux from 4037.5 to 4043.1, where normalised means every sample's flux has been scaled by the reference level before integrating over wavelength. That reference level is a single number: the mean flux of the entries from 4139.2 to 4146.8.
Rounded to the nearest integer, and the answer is -1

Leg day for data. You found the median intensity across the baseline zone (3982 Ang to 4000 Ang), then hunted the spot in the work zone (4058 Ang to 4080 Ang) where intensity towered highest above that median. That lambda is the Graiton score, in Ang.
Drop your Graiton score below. 4060.81 Ang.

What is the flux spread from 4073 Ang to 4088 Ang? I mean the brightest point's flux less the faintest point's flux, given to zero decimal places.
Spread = 7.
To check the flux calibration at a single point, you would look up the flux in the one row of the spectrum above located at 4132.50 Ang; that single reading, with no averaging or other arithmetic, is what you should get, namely 25.97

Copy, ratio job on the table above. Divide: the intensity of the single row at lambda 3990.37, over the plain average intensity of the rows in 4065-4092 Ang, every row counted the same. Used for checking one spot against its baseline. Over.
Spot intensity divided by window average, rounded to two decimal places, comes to 0.80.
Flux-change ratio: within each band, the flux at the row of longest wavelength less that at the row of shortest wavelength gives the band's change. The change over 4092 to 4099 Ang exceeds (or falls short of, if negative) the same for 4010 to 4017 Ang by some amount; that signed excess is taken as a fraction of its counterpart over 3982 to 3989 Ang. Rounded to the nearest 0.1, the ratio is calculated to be -1.3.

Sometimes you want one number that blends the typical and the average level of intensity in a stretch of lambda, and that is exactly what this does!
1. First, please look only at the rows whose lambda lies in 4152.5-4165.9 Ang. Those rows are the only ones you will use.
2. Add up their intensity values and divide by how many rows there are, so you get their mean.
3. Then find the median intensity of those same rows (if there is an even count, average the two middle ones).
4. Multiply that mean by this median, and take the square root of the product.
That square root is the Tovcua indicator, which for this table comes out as 33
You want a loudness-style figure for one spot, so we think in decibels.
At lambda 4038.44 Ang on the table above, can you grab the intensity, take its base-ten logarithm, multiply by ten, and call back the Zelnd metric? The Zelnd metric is 15.2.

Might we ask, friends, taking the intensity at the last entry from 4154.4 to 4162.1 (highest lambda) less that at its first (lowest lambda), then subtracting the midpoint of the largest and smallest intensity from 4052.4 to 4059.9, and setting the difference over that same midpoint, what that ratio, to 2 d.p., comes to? -0.85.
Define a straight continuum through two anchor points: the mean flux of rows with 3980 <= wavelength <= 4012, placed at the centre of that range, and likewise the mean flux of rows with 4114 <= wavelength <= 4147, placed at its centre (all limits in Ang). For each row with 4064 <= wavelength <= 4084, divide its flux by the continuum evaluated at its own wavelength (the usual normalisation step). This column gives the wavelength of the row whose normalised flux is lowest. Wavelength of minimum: 4072.05 Ang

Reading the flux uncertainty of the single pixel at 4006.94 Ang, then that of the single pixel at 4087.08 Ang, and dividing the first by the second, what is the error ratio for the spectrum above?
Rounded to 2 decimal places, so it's 1.05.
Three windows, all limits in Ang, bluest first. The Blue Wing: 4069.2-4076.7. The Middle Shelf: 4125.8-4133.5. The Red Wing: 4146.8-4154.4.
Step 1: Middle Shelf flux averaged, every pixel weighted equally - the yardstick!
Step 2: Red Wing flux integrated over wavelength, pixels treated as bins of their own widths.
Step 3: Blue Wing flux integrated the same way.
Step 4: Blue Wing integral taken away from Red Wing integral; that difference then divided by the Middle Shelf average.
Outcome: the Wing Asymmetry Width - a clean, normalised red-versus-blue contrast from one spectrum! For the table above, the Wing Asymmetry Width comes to 1.4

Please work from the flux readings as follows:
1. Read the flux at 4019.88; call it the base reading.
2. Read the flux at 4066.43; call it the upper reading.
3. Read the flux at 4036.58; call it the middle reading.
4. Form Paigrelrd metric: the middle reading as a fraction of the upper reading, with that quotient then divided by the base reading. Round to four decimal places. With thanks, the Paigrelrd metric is 0.0301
